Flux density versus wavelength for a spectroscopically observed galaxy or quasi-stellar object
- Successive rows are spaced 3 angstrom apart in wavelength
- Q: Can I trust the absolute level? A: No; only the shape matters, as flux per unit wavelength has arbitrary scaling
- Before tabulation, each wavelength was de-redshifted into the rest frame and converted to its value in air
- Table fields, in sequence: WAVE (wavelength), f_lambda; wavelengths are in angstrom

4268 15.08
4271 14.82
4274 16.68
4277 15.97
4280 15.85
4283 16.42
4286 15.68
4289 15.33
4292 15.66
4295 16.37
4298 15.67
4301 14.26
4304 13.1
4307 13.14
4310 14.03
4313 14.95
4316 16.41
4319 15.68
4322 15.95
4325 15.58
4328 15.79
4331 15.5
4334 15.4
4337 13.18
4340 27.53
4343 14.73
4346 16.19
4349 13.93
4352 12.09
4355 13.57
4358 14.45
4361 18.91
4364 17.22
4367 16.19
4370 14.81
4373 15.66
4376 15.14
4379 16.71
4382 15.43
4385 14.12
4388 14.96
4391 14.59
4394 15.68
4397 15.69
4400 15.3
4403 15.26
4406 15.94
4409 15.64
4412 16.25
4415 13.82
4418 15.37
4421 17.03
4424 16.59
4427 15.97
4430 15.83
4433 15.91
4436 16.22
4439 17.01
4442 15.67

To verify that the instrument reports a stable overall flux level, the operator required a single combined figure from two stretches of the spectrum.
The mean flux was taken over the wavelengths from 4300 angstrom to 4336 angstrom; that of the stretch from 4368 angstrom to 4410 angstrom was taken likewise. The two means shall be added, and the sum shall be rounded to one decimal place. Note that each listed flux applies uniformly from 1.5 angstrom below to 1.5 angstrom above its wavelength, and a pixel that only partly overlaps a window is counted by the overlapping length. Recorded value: 30.3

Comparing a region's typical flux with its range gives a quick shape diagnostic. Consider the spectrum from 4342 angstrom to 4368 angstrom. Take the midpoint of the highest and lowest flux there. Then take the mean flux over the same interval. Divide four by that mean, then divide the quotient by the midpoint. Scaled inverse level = 0.0169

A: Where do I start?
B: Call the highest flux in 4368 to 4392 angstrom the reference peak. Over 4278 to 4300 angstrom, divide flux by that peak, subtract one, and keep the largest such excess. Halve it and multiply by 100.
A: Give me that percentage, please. -1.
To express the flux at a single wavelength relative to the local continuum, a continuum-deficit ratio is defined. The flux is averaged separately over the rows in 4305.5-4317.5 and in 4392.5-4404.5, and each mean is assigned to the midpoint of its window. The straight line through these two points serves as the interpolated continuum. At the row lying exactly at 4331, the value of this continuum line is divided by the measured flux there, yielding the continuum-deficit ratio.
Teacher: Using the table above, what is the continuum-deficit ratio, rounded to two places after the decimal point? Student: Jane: 0.96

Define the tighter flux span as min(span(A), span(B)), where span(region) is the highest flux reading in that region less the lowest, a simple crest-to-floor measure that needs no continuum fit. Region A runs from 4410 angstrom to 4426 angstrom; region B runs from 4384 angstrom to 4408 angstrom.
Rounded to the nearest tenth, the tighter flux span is 1.8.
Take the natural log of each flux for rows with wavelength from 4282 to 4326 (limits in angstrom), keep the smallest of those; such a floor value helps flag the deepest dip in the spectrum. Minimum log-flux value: 2.57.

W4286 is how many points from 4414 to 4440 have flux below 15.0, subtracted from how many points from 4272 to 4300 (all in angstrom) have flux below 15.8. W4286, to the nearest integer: 3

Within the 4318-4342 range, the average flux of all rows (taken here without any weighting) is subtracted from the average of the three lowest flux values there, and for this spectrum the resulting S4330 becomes -2.1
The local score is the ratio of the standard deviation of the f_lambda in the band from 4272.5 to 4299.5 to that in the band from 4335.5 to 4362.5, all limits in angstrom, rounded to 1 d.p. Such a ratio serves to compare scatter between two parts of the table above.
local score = 0.1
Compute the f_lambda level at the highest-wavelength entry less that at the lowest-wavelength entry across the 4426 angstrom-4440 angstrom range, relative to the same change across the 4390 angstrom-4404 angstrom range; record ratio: 1.6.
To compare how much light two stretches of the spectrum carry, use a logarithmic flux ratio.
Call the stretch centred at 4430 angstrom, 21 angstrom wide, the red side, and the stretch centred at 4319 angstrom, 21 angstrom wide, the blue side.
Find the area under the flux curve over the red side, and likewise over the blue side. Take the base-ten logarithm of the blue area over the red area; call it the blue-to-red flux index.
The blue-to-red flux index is -0.024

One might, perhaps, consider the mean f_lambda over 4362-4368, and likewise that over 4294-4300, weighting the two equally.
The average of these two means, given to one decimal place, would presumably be 16.4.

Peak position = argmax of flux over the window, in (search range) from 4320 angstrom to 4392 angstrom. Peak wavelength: 4340 angstrom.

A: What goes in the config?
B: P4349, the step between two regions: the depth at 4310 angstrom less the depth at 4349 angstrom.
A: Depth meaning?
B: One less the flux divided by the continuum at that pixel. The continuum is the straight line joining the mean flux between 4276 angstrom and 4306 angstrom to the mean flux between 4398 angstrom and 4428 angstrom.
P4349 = -0.01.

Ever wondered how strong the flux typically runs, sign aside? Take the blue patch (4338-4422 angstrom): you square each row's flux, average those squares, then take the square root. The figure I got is 16.01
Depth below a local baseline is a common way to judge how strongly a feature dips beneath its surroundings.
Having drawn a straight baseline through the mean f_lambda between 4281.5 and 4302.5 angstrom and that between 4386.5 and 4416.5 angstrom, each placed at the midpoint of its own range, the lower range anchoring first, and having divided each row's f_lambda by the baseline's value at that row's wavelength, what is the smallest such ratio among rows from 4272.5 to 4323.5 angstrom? 0.840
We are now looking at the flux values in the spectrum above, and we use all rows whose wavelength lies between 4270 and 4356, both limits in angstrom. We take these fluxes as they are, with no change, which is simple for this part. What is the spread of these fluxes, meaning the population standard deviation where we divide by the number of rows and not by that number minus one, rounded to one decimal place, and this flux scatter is 2.6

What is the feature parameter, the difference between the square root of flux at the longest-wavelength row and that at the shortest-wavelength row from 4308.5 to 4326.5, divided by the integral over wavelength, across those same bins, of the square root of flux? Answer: 0.0029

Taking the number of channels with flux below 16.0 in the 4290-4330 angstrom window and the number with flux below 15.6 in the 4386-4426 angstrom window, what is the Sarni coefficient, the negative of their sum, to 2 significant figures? -17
